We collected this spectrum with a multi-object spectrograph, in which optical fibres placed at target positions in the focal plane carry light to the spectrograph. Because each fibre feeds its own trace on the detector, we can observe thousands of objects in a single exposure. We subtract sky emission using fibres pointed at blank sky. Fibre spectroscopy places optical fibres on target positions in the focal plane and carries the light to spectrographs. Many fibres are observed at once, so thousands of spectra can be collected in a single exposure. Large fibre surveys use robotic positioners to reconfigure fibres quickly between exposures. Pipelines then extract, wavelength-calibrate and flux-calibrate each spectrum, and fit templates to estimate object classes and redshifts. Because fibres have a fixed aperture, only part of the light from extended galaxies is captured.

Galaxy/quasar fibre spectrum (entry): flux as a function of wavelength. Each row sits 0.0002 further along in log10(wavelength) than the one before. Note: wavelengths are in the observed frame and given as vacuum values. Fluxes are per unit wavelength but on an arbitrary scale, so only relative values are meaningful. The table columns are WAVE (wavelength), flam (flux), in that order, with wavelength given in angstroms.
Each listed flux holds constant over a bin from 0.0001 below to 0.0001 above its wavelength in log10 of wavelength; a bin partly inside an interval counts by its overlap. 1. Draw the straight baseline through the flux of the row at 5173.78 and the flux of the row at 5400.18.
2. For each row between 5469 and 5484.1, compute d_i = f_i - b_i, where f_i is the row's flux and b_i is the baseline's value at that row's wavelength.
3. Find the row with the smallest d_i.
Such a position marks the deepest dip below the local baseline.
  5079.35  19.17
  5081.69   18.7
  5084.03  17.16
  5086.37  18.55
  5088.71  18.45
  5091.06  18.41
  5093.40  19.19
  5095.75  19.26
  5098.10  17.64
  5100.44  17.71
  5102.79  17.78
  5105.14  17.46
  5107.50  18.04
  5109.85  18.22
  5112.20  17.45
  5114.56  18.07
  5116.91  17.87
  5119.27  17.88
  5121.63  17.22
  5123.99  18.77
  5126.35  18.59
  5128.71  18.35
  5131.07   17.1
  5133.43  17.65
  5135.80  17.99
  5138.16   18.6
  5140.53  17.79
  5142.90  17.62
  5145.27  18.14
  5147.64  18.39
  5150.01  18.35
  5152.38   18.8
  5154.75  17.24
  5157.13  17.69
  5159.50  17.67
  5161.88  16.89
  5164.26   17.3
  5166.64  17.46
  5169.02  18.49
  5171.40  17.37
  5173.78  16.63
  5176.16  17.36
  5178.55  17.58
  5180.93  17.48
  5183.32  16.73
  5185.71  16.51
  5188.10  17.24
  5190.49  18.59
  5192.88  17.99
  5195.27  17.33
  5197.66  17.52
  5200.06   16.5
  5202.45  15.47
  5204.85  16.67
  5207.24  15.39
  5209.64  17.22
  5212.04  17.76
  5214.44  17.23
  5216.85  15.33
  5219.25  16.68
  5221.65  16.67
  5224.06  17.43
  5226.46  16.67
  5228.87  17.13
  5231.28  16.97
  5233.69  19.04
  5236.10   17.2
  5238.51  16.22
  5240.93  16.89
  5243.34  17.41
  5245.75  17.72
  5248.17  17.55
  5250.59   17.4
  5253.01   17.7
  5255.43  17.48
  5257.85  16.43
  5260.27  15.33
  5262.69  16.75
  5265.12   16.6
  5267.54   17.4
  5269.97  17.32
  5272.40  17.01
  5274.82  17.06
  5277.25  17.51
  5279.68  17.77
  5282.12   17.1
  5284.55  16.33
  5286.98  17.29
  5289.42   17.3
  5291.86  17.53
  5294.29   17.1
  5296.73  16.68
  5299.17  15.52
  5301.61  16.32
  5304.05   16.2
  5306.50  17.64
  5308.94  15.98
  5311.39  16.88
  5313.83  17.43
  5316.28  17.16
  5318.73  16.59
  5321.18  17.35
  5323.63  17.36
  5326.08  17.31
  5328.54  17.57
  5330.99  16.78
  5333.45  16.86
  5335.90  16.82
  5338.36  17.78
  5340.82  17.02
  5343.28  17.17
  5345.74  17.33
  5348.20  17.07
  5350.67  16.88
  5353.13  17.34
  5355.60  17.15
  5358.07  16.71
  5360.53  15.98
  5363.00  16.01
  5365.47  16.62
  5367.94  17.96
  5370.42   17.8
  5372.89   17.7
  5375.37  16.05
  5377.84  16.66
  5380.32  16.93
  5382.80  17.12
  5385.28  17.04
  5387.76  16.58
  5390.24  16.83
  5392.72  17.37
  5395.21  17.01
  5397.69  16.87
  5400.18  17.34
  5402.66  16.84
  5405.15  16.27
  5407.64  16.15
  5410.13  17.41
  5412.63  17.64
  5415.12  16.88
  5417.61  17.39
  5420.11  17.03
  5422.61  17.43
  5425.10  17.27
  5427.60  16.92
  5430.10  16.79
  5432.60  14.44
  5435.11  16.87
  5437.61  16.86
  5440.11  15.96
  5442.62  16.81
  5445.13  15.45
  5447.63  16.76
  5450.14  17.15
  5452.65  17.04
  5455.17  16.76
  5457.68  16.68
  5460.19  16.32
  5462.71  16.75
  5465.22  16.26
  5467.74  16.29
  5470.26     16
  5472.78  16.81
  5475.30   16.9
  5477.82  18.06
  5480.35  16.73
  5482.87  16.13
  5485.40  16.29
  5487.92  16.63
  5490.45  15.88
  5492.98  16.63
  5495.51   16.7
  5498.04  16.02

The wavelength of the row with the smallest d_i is 5470.26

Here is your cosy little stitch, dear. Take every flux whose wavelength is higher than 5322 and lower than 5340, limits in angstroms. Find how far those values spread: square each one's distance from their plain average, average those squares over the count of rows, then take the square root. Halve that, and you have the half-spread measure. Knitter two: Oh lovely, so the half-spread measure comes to 0.18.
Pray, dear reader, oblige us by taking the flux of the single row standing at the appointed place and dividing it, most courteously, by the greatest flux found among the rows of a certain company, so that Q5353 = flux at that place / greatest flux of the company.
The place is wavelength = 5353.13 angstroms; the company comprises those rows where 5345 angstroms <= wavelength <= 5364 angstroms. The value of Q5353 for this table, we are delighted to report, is 1.00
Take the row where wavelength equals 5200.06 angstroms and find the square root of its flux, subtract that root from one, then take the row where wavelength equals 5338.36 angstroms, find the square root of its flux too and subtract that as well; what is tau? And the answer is -7.28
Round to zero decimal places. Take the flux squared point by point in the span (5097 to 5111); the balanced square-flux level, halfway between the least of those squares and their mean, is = 311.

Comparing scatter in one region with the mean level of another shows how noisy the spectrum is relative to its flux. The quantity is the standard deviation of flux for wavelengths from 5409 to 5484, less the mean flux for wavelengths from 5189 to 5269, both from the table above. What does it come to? -16.3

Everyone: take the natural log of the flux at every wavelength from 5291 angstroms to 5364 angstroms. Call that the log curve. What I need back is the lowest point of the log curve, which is 2.74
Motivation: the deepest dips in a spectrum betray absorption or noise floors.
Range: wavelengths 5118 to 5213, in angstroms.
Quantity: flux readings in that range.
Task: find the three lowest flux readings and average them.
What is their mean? 15.8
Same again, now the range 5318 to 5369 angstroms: 16.2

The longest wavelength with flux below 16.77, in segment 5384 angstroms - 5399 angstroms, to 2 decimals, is 5387.76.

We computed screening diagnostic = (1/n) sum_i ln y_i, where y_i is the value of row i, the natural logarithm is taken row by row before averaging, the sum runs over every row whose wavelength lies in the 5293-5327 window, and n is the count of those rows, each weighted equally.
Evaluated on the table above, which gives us 2.82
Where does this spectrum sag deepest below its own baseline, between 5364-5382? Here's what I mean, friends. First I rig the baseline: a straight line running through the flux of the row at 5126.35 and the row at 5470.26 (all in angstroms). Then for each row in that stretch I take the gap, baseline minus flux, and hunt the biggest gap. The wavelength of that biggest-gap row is 5375.37 angstroms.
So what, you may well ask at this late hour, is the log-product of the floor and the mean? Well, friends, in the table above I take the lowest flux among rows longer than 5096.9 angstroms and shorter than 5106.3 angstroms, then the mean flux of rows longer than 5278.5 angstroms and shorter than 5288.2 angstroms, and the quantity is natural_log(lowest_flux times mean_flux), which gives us 5.700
